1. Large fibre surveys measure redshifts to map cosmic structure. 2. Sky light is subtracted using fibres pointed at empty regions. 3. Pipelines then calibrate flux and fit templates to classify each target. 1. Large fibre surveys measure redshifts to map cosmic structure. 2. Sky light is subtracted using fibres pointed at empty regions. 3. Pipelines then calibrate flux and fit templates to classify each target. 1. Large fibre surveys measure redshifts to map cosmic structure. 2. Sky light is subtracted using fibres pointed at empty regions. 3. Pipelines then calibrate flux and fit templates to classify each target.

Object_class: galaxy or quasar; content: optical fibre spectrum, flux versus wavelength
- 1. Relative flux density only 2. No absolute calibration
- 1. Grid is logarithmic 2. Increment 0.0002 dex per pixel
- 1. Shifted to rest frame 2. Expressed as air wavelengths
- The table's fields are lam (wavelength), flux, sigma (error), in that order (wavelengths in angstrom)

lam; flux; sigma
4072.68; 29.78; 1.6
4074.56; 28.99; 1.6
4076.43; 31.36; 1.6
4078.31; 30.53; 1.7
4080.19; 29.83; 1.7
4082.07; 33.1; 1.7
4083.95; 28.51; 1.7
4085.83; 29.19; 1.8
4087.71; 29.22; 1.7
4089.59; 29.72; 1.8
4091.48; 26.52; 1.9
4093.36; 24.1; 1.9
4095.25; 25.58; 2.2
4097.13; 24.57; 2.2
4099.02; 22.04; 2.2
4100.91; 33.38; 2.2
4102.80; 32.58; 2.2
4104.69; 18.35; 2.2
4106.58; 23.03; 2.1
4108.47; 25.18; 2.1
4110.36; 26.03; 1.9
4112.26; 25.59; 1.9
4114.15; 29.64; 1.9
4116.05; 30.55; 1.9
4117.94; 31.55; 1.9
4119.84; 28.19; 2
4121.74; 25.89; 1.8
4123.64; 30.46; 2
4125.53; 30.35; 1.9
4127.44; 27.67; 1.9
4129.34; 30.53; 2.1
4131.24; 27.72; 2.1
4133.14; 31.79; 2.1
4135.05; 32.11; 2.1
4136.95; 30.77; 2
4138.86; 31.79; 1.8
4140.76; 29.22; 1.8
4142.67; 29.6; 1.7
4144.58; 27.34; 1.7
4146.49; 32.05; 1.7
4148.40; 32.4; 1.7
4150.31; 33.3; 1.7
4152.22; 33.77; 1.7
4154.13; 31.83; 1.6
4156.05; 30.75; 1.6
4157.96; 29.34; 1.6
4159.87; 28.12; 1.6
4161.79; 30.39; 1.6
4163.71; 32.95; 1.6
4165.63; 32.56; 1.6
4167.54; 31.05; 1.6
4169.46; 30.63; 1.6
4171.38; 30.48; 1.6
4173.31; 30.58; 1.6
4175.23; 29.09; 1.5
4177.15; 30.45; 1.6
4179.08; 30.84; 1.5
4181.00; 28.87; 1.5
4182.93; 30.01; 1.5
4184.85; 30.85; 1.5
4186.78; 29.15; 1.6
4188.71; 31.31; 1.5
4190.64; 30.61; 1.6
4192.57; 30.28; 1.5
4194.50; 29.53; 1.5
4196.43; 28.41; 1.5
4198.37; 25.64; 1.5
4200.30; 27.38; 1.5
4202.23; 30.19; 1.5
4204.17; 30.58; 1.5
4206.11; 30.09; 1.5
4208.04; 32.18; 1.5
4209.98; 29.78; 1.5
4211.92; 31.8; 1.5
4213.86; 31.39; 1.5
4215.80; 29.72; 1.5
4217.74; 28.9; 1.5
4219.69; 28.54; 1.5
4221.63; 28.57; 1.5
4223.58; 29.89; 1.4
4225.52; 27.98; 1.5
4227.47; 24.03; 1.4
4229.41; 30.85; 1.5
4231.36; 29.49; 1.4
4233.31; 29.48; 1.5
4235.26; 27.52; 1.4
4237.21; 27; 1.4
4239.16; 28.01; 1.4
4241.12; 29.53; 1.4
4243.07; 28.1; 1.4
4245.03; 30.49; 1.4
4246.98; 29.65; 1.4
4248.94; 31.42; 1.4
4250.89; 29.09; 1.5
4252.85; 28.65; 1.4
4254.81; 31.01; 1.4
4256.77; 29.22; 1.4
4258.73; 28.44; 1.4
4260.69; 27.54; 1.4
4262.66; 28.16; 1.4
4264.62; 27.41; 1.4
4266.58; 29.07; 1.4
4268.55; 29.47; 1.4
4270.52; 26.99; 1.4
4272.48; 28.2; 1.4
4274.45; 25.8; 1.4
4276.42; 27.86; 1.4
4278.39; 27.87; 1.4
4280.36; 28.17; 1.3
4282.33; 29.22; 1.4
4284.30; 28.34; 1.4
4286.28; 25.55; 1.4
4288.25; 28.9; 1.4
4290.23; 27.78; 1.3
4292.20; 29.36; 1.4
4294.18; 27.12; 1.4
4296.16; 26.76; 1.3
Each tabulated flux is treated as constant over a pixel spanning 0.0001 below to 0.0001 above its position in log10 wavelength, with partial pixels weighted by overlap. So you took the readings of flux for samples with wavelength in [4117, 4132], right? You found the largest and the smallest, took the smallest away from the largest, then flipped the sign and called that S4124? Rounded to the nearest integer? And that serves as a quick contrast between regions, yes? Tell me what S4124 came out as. -6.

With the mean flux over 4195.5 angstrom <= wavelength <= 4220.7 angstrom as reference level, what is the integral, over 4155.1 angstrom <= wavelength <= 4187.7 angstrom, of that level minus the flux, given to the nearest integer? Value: -25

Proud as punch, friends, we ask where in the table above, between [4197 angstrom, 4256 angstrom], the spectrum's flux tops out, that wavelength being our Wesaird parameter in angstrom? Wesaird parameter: 4208.04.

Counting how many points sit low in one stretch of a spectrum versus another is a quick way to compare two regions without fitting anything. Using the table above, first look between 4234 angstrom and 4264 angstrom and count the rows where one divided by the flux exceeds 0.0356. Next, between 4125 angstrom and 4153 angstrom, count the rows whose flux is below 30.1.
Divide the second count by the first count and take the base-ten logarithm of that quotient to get 0.1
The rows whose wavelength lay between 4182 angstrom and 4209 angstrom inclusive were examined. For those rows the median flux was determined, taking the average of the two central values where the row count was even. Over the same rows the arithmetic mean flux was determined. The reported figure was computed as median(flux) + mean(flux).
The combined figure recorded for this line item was 59.9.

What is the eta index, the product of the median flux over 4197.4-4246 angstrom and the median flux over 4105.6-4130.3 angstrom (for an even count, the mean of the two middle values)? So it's 831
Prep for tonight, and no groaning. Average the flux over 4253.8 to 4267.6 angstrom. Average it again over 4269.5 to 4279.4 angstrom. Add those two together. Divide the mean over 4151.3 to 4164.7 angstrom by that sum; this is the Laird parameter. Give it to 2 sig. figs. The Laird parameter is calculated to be 0.55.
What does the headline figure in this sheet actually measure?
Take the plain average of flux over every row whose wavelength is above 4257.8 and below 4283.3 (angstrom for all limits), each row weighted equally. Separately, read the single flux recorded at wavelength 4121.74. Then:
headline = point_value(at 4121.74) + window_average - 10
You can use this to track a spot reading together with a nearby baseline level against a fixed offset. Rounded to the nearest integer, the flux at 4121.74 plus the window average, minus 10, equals 44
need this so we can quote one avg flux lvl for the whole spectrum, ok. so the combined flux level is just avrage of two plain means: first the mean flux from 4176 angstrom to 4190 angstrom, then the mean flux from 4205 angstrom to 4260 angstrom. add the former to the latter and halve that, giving 29.8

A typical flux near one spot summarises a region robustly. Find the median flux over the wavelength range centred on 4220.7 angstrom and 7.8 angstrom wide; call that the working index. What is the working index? 28.7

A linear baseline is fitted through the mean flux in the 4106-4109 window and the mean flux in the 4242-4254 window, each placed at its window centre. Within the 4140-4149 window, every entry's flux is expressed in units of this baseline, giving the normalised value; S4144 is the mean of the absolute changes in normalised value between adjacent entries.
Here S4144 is 0.074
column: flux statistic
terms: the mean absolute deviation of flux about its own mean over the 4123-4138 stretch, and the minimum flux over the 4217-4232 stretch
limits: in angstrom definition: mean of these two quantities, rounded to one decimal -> 12.6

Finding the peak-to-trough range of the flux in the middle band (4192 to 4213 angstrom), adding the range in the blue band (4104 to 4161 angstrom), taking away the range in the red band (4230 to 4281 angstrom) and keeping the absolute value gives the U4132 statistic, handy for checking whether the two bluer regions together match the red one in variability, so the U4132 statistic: 16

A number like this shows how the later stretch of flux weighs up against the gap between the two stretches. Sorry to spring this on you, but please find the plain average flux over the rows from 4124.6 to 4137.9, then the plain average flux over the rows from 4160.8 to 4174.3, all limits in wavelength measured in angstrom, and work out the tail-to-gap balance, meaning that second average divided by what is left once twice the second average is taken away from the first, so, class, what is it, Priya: -0.97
